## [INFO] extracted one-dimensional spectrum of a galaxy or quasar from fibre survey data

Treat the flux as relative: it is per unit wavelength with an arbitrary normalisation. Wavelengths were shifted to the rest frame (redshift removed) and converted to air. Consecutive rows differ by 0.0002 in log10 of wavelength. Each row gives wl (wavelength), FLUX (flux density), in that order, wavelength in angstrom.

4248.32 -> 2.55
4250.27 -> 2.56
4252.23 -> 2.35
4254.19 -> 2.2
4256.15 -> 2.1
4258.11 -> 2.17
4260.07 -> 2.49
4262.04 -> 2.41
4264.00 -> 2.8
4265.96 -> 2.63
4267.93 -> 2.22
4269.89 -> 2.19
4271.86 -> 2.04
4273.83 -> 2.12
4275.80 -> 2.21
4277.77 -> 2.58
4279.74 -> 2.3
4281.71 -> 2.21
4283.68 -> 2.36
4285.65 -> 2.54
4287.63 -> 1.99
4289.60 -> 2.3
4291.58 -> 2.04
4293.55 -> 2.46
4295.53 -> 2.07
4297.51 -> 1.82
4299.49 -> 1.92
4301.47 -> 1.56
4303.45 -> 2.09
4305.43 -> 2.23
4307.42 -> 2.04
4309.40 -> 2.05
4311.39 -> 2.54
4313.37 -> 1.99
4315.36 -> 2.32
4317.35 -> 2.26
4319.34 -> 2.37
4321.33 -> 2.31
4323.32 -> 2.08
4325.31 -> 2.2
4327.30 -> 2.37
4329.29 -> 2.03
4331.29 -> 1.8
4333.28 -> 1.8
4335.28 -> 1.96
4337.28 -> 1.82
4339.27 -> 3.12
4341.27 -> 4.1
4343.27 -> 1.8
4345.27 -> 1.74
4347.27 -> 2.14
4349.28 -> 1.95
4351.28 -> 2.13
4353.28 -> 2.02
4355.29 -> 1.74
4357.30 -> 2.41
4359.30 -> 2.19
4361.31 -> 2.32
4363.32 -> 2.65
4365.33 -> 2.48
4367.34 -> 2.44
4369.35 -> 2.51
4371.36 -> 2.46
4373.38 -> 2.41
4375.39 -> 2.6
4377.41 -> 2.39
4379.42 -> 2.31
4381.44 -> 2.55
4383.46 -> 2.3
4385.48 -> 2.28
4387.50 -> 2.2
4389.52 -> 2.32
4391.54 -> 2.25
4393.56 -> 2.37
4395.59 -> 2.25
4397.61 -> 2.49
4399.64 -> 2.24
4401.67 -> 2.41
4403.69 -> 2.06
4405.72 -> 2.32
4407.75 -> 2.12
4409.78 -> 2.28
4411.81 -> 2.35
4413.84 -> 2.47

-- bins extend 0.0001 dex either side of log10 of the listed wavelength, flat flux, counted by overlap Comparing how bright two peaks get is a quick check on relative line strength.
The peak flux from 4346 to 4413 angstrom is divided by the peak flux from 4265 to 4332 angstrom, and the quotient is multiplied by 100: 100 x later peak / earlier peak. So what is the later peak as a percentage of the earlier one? 101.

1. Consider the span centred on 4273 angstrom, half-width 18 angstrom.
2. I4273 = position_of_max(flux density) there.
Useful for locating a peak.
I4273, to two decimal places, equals 4264.00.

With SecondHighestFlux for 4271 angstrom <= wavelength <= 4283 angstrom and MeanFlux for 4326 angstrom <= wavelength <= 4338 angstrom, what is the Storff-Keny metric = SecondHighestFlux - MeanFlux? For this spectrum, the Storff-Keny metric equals 0.3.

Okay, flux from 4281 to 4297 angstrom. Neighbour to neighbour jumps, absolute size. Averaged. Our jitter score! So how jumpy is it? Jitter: 0.32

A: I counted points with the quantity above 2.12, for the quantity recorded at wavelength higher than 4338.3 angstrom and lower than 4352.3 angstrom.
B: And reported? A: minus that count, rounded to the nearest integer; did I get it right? -4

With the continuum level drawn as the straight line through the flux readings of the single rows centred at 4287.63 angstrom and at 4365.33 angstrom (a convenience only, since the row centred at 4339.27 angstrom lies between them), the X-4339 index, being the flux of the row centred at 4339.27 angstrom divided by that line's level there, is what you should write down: 1.35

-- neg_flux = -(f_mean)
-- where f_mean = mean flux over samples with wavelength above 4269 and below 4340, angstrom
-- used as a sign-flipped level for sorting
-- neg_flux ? -2.17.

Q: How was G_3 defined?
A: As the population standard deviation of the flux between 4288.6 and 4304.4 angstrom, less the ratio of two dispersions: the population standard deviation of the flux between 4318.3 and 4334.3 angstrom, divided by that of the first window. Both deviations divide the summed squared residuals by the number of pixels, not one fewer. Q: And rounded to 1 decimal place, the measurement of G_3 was -0.6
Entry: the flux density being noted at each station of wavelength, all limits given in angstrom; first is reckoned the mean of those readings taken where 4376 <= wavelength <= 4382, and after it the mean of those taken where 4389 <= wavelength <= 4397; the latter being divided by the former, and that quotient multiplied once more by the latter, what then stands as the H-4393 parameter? 2.2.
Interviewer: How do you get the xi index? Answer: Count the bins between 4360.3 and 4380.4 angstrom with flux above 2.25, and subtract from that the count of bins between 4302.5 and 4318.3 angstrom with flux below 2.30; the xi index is 4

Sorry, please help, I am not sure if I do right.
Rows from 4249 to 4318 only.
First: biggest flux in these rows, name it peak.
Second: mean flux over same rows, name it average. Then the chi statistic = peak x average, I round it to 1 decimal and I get 6.3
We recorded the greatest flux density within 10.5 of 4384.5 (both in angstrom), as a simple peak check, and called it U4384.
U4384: 2.6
